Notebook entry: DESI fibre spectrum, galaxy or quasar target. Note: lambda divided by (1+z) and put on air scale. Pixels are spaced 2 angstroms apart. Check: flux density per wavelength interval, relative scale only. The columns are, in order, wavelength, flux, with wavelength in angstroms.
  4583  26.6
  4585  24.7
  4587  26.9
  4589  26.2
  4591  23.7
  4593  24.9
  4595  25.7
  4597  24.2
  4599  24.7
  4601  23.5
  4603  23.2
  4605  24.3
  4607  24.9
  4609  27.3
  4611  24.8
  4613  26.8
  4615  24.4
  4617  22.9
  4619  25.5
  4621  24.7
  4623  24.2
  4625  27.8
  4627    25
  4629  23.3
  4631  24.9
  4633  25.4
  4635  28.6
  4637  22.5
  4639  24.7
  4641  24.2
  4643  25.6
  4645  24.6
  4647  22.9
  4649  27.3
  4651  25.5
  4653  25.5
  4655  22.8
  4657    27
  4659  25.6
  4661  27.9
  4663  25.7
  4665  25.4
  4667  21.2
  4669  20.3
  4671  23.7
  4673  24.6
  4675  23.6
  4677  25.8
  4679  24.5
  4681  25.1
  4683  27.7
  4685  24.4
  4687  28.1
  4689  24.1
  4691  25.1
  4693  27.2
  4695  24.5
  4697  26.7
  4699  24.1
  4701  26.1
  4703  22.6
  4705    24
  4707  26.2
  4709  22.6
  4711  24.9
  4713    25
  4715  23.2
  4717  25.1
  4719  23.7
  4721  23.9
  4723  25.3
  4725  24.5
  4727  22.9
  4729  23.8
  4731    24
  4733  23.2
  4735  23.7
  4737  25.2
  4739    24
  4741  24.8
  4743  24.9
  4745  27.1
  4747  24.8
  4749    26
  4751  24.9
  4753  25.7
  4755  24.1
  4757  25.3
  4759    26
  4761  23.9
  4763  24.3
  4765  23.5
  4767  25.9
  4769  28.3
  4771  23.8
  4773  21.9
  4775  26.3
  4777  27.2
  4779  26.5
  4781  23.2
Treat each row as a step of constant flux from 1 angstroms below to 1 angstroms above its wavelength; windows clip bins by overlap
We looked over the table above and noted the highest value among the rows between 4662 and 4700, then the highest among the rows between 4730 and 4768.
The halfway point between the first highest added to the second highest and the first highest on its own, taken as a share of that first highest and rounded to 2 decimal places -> 1.48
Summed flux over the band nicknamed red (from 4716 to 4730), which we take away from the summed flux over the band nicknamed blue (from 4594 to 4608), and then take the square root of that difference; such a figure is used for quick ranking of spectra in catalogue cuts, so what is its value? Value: 1.1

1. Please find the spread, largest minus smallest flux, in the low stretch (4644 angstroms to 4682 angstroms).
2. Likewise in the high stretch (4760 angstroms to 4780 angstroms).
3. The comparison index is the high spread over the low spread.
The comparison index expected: 0.8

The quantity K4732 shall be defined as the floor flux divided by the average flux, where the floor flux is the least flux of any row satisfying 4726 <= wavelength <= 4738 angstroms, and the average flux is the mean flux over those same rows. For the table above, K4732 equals 0.962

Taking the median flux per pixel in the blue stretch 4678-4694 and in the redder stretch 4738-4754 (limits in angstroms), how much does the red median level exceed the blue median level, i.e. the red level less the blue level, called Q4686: -0.2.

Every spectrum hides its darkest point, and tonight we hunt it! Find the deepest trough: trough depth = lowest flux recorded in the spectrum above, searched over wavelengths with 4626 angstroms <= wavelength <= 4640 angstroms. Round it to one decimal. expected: 22.5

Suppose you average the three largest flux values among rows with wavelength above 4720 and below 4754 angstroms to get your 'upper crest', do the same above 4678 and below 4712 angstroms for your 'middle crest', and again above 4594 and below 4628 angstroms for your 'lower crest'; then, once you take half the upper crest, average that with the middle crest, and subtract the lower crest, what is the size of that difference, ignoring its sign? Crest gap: 6.9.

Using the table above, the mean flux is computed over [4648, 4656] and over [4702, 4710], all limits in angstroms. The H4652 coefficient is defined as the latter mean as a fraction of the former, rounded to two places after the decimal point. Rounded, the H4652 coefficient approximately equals 0.94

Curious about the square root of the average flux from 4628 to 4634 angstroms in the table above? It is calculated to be 4.95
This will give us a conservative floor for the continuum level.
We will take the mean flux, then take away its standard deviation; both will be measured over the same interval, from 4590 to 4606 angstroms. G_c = 23.5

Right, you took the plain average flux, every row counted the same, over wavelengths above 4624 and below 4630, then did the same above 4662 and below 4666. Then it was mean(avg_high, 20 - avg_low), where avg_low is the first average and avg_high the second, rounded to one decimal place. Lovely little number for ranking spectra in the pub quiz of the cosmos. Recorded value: 10.1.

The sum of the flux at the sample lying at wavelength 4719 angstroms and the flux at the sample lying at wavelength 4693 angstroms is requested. 50.9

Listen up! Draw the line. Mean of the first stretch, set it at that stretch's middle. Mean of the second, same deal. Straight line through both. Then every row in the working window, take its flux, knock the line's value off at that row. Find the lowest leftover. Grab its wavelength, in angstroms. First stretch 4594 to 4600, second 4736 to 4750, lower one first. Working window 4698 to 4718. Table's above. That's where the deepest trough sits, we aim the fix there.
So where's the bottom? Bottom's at 4709 angstroms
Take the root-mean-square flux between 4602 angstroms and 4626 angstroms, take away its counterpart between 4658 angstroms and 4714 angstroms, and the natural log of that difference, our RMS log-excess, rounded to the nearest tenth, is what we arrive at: -1.8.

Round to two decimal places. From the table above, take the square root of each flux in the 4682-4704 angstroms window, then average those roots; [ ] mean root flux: 5.05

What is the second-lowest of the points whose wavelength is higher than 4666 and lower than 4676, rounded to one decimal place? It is 21.2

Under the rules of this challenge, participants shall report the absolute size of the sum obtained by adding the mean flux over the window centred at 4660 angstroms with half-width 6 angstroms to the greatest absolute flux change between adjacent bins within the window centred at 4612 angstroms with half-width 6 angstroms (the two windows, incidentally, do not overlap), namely 28.2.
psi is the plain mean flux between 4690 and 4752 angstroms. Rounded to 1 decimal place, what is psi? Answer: 24.6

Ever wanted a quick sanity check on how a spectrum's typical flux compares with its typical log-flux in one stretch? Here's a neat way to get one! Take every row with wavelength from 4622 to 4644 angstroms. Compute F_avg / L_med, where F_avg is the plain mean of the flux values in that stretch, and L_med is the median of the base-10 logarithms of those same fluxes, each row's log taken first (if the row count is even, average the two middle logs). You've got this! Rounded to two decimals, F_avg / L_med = 17.98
